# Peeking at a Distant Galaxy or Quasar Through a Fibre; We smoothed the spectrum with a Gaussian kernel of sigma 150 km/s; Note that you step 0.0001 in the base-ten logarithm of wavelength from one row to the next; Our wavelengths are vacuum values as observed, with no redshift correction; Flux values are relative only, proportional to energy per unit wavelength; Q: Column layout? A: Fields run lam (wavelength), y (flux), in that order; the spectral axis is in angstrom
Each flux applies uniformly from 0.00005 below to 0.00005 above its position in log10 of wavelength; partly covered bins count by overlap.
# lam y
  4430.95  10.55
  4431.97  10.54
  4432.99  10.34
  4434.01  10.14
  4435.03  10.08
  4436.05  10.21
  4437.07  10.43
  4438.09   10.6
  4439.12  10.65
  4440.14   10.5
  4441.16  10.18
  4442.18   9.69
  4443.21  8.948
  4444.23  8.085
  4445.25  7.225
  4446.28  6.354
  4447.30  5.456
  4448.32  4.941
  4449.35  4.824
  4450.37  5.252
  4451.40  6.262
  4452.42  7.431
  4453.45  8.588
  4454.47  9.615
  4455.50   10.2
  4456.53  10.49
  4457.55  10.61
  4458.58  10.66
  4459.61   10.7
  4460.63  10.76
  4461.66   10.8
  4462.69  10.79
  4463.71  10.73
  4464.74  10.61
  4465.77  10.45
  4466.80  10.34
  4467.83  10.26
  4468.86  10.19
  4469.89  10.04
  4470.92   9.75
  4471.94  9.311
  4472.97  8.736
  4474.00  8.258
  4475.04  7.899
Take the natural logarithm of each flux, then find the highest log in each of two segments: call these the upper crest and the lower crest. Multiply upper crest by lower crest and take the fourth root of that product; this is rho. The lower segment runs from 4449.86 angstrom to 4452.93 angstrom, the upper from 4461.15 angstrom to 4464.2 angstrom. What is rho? 1.478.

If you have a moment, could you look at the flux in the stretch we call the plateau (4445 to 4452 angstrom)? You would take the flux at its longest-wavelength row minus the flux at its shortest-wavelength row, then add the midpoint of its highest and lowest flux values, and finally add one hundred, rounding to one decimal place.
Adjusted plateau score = 105.1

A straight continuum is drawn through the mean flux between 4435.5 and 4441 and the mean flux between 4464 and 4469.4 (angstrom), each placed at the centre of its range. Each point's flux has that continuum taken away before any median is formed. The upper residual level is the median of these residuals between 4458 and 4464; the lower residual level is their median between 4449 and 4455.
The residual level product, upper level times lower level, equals -1.3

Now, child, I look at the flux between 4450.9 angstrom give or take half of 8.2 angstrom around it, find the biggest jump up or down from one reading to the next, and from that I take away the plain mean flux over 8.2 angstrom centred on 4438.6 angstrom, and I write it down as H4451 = -9.1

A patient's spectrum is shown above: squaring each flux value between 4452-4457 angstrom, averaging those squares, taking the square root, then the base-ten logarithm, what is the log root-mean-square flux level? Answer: 0.97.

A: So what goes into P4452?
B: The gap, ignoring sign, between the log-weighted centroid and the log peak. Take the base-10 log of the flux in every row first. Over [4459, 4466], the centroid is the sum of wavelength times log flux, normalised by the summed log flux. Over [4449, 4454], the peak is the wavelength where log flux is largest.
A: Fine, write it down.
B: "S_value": 9.2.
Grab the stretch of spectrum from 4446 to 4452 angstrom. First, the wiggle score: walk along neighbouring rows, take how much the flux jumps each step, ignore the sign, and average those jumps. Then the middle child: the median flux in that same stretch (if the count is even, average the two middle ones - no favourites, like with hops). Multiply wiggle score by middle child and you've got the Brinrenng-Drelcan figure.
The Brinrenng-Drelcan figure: 3.2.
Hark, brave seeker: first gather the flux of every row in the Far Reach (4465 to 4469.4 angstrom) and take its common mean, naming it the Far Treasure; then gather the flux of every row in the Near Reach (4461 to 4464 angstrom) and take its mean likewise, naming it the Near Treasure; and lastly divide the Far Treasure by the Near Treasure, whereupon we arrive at 0.96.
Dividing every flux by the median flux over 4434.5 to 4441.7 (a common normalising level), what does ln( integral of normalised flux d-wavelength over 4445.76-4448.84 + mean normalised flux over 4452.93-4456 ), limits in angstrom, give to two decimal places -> 0.94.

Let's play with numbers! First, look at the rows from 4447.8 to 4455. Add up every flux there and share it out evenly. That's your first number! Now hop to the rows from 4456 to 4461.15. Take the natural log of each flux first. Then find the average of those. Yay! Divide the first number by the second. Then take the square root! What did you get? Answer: 1.68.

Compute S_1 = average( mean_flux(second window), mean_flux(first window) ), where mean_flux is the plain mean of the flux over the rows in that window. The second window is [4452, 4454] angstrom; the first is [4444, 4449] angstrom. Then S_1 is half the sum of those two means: 7.2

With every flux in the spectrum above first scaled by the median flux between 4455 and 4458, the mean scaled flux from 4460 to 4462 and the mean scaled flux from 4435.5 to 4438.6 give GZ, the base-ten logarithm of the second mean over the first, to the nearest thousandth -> -0.015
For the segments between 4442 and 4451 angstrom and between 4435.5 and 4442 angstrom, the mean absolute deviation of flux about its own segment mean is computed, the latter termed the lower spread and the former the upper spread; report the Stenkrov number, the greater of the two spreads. 1.5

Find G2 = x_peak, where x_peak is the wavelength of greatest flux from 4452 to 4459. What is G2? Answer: 4458.58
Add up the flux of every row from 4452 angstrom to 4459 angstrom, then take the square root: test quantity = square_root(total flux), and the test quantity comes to 8.2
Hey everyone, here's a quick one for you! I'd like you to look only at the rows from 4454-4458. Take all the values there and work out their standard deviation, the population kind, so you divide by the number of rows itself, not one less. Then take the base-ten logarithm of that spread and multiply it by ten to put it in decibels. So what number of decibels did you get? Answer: -4.2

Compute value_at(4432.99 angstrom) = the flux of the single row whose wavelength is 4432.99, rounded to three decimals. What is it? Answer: 10.340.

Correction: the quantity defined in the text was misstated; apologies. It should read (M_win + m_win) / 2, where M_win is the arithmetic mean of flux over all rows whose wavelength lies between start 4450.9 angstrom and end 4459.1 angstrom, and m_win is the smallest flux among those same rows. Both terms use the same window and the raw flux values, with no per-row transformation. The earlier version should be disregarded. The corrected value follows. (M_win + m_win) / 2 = 7.7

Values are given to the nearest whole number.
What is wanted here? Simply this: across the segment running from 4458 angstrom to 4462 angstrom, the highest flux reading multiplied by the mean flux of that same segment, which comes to 116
